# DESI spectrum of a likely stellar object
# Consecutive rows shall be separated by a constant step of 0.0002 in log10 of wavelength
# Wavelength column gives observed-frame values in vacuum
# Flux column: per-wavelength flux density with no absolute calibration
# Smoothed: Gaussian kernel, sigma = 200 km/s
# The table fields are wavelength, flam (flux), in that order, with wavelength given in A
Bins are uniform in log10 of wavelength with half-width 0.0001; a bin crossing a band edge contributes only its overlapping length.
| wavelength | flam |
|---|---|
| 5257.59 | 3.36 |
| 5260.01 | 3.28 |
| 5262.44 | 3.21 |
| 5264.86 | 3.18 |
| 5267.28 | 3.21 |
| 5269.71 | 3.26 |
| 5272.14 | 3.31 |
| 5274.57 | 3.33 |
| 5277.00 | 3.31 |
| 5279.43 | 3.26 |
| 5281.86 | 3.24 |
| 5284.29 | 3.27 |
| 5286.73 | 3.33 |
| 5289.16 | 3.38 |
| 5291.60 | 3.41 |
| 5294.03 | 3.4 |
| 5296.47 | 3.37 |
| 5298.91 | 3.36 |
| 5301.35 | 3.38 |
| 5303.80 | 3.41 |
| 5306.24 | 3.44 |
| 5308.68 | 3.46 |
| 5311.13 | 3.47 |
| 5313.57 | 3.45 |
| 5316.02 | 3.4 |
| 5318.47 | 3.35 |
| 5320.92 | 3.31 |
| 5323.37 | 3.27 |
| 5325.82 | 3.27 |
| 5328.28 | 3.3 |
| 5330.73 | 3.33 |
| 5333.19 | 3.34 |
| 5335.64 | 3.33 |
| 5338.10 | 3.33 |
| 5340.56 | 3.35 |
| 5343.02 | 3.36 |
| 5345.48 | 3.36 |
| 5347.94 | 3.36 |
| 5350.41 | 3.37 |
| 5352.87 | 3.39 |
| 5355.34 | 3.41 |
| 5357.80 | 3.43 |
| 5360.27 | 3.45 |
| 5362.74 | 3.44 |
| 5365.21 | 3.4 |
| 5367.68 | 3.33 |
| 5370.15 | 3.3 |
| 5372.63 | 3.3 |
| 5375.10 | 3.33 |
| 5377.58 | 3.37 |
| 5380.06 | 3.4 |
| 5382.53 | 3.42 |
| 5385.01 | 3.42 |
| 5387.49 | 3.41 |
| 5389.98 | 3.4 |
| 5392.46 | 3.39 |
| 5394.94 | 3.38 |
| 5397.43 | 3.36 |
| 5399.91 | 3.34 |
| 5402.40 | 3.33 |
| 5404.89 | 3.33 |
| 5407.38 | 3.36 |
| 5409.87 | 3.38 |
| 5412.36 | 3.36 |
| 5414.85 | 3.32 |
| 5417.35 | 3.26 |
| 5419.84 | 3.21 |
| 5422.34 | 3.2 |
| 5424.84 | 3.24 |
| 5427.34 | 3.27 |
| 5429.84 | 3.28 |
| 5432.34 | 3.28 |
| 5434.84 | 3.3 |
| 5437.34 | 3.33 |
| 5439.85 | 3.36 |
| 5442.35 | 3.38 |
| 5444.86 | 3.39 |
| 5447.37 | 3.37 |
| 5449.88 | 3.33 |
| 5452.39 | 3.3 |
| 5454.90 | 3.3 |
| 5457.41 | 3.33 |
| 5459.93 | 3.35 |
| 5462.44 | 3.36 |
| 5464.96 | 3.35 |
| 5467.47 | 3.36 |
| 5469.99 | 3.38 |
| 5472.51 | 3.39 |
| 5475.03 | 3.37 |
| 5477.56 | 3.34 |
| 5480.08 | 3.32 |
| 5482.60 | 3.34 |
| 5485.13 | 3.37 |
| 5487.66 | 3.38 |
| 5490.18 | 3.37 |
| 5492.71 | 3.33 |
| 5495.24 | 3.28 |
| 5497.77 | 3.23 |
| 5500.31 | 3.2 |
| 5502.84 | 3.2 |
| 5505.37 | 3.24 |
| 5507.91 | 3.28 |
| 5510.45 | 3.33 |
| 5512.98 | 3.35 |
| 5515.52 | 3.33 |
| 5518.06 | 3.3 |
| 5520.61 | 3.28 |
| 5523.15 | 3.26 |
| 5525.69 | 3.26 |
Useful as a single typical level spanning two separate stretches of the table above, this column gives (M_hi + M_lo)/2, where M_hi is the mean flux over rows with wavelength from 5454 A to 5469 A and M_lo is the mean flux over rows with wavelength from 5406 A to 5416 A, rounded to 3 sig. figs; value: 3.35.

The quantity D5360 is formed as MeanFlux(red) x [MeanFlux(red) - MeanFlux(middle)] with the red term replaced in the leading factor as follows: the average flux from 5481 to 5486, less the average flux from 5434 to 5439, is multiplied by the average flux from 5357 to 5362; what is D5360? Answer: 0.1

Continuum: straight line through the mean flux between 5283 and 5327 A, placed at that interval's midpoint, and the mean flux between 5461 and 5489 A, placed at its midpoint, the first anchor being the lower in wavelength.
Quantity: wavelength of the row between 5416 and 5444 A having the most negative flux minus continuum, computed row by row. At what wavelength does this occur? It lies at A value 5422.34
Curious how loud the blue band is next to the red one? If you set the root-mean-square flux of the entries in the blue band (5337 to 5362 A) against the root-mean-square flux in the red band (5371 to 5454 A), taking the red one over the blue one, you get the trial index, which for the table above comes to 0.99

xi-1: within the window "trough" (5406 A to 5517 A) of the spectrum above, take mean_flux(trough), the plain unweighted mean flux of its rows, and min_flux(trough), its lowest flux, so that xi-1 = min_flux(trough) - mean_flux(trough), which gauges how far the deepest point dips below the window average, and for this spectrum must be -0.118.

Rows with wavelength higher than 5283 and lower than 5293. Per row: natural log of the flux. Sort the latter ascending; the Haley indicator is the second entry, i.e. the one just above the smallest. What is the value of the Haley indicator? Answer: 1.20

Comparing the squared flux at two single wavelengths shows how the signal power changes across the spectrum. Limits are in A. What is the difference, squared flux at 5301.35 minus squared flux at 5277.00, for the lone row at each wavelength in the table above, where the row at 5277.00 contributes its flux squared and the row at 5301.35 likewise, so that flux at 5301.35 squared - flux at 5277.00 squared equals 0.5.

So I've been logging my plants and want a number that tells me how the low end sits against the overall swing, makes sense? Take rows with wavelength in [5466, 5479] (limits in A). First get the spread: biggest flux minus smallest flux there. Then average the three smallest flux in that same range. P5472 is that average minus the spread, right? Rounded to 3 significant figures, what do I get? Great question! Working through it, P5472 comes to 3.31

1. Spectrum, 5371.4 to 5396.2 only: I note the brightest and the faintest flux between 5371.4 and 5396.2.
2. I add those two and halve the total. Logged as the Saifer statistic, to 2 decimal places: 3.36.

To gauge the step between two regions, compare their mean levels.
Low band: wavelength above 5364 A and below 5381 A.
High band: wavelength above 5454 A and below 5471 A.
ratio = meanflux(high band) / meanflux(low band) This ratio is 1.00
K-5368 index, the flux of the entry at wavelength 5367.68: 3.33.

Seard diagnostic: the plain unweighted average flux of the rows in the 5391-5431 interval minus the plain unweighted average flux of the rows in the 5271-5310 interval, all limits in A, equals -0.041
